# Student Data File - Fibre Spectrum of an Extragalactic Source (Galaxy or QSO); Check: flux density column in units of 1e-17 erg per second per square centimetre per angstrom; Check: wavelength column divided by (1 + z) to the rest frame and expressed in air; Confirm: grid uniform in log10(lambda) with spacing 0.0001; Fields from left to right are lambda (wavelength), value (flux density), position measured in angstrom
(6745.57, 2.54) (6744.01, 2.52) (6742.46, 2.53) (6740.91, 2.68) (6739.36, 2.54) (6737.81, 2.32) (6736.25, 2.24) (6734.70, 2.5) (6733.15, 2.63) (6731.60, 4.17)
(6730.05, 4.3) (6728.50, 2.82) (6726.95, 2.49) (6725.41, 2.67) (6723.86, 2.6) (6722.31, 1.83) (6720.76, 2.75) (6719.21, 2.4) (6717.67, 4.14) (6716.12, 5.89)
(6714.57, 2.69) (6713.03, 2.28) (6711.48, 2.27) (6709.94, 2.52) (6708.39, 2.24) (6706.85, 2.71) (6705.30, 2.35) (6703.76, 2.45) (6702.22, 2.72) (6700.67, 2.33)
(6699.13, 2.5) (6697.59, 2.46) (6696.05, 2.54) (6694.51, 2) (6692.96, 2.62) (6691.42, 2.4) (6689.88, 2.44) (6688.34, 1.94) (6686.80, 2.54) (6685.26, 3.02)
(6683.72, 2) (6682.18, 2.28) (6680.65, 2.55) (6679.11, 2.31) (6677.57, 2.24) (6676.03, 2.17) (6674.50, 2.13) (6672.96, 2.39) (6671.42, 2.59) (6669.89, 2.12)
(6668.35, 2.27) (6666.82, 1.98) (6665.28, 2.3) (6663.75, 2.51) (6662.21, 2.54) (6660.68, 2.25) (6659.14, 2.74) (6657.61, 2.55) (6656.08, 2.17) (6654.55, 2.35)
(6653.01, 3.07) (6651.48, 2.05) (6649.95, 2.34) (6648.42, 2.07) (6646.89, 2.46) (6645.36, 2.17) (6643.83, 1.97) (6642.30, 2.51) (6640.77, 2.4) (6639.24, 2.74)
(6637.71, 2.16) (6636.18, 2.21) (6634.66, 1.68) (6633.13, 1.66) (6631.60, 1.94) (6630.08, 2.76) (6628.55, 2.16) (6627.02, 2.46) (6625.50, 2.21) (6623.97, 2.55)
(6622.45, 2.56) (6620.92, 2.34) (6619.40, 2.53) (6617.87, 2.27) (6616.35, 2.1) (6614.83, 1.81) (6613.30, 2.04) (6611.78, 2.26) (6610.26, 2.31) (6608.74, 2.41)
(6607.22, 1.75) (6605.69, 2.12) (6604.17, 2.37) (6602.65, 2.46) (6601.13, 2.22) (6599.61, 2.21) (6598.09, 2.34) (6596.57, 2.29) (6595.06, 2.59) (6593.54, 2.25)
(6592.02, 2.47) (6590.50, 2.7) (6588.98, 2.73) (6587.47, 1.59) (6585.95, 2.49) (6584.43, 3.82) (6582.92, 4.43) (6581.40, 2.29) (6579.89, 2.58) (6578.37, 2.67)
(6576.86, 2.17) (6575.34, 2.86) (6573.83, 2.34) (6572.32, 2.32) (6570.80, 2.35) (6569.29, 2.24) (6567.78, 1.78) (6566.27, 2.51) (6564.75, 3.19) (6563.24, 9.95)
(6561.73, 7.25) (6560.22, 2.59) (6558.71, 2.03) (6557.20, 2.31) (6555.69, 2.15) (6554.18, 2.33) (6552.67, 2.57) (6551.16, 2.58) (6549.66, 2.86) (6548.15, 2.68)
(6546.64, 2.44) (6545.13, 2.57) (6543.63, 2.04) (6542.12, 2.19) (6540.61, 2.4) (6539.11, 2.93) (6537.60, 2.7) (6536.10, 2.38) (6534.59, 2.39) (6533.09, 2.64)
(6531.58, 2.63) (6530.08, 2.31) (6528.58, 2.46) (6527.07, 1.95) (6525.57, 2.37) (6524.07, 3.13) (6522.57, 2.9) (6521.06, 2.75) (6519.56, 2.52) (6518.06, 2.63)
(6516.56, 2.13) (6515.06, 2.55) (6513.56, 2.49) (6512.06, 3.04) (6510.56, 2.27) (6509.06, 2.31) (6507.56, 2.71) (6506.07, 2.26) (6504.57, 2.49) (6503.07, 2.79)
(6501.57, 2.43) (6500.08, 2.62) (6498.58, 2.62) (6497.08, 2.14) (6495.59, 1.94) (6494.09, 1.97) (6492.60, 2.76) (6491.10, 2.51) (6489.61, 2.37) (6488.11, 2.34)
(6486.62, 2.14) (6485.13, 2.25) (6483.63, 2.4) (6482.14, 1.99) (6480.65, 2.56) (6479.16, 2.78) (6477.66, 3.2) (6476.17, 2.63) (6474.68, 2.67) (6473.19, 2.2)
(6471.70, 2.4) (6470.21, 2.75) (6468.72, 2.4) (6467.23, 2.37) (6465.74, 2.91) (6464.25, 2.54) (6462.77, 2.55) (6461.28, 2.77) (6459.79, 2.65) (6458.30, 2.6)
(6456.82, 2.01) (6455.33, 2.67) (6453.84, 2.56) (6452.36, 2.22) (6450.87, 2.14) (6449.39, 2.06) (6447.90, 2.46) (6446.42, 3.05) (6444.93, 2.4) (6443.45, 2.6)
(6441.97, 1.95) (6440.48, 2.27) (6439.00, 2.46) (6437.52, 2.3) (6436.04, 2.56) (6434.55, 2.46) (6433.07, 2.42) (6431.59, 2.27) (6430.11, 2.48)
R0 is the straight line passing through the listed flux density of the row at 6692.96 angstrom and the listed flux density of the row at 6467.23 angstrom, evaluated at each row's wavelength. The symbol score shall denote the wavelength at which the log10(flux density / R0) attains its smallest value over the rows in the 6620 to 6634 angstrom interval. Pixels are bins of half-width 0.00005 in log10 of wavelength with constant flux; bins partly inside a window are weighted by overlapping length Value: 6633.13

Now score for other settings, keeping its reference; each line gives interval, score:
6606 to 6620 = 6607.22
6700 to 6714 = 6708.39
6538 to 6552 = 6543.63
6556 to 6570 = 6567.78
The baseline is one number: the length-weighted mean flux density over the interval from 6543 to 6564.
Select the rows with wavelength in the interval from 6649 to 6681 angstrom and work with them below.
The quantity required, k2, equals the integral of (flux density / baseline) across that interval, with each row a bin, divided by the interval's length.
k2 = 0.710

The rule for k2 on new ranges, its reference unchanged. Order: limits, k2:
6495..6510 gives 0.733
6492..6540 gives 0.755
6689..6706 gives 0.733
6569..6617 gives 0.731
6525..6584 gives 0.847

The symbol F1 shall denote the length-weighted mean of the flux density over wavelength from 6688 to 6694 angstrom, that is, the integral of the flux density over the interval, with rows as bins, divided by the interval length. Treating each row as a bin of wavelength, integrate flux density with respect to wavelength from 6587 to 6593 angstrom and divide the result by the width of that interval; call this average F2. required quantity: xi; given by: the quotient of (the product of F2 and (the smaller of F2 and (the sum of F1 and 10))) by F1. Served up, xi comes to 2.5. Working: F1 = 2.36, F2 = 2.4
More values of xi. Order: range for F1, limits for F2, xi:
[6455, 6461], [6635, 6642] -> 2.2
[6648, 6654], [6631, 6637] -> 1.5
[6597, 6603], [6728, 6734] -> 5.3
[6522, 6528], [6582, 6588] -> 3.8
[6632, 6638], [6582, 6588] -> 5.1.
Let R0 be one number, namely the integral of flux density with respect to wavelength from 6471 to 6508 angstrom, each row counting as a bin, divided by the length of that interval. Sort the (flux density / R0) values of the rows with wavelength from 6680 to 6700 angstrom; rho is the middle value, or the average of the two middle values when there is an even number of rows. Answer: 1.01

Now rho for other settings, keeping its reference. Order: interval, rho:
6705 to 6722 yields 1.03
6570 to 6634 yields 0.96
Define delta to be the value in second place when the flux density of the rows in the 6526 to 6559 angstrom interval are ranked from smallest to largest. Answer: 2.03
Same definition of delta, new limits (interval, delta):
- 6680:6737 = 1.94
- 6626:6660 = 1.68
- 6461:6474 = 2.37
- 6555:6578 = 2.03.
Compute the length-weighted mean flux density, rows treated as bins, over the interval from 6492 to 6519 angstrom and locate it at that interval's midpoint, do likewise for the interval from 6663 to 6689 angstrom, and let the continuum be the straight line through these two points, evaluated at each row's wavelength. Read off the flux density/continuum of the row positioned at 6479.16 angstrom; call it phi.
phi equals 1.12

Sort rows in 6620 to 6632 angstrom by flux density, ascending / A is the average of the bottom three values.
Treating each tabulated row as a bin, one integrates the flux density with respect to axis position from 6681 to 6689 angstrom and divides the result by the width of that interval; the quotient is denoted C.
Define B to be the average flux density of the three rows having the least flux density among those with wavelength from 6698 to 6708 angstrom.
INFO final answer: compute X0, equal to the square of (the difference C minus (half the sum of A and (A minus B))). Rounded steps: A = 2.10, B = 2.38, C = 2.37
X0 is 2.1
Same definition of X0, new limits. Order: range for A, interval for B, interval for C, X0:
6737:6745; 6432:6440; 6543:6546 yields 1.1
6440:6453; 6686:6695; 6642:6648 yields 1.6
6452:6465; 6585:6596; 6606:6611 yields 0.9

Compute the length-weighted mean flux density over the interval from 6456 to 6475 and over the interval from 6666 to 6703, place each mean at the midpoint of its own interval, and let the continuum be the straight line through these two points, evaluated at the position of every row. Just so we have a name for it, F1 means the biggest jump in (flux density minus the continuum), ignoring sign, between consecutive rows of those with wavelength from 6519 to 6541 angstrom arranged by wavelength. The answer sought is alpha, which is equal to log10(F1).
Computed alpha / -0.12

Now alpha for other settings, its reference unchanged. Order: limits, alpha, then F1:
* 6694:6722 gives 0.51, 3.20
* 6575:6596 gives 0.33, 2.14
